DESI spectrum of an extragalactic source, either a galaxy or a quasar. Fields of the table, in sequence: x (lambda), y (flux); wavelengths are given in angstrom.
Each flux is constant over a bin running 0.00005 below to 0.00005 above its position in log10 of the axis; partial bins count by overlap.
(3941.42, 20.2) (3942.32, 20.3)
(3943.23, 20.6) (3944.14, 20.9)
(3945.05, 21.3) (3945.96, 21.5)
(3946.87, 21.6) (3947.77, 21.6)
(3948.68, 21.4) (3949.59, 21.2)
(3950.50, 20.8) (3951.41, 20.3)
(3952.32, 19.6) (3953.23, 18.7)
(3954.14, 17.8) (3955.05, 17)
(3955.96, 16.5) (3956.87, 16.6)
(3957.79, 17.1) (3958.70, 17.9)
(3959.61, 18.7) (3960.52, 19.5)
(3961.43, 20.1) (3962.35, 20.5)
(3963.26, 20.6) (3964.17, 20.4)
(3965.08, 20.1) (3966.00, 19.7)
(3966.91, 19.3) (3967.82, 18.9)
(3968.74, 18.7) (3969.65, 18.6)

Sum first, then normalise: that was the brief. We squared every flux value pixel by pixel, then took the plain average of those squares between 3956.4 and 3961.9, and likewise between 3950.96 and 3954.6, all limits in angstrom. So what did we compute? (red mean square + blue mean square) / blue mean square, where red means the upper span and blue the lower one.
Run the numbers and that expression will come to 1.92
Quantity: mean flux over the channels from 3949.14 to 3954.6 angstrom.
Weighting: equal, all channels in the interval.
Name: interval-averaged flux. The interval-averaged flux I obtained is 19.7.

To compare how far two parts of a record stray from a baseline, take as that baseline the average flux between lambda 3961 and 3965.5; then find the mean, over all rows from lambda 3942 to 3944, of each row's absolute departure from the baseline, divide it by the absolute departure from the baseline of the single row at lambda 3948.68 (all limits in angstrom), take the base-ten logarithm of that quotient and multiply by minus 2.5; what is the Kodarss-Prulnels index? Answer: 2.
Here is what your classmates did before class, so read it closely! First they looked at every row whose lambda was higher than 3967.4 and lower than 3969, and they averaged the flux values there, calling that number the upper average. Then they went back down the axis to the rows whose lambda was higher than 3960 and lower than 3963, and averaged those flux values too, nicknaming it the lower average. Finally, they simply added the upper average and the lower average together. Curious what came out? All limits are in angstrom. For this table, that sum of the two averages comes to 38.8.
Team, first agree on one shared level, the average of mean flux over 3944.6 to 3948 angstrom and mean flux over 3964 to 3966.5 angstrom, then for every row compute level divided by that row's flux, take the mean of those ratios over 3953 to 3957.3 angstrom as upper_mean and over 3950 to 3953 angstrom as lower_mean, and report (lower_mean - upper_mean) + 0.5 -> 0.33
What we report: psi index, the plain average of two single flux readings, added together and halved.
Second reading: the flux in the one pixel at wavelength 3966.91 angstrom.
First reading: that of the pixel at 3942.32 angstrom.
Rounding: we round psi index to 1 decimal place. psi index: 19.8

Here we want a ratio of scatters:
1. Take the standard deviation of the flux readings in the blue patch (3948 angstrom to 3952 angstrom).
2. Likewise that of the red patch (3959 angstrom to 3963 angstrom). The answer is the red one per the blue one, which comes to 1.6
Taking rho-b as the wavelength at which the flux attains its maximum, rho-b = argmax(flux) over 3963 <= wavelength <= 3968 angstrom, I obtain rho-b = 3963.26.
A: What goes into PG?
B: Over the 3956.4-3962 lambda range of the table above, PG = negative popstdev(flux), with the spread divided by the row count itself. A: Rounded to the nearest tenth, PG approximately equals -1.2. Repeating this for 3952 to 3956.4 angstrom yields -1.1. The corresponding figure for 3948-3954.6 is -1.2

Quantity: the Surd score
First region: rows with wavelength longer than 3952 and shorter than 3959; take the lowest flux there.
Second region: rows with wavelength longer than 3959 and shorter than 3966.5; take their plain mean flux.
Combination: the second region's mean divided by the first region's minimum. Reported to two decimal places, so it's 1.21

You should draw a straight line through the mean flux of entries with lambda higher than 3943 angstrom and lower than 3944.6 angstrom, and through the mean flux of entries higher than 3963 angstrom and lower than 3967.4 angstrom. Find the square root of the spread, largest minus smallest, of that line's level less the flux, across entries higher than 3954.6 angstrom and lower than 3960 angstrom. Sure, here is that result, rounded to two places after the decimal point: 1.52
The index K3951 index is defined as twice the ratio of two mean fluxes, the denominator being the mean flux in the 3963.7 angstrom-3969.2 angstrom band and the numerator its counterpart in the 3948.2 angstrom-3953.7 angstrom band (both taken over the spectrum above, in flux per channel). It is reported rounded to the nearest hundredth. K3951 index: 2.08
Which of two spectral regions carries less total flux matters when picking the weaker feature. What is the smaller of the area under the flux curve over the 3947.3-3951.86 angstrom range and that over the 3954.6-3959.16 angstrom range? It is 78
